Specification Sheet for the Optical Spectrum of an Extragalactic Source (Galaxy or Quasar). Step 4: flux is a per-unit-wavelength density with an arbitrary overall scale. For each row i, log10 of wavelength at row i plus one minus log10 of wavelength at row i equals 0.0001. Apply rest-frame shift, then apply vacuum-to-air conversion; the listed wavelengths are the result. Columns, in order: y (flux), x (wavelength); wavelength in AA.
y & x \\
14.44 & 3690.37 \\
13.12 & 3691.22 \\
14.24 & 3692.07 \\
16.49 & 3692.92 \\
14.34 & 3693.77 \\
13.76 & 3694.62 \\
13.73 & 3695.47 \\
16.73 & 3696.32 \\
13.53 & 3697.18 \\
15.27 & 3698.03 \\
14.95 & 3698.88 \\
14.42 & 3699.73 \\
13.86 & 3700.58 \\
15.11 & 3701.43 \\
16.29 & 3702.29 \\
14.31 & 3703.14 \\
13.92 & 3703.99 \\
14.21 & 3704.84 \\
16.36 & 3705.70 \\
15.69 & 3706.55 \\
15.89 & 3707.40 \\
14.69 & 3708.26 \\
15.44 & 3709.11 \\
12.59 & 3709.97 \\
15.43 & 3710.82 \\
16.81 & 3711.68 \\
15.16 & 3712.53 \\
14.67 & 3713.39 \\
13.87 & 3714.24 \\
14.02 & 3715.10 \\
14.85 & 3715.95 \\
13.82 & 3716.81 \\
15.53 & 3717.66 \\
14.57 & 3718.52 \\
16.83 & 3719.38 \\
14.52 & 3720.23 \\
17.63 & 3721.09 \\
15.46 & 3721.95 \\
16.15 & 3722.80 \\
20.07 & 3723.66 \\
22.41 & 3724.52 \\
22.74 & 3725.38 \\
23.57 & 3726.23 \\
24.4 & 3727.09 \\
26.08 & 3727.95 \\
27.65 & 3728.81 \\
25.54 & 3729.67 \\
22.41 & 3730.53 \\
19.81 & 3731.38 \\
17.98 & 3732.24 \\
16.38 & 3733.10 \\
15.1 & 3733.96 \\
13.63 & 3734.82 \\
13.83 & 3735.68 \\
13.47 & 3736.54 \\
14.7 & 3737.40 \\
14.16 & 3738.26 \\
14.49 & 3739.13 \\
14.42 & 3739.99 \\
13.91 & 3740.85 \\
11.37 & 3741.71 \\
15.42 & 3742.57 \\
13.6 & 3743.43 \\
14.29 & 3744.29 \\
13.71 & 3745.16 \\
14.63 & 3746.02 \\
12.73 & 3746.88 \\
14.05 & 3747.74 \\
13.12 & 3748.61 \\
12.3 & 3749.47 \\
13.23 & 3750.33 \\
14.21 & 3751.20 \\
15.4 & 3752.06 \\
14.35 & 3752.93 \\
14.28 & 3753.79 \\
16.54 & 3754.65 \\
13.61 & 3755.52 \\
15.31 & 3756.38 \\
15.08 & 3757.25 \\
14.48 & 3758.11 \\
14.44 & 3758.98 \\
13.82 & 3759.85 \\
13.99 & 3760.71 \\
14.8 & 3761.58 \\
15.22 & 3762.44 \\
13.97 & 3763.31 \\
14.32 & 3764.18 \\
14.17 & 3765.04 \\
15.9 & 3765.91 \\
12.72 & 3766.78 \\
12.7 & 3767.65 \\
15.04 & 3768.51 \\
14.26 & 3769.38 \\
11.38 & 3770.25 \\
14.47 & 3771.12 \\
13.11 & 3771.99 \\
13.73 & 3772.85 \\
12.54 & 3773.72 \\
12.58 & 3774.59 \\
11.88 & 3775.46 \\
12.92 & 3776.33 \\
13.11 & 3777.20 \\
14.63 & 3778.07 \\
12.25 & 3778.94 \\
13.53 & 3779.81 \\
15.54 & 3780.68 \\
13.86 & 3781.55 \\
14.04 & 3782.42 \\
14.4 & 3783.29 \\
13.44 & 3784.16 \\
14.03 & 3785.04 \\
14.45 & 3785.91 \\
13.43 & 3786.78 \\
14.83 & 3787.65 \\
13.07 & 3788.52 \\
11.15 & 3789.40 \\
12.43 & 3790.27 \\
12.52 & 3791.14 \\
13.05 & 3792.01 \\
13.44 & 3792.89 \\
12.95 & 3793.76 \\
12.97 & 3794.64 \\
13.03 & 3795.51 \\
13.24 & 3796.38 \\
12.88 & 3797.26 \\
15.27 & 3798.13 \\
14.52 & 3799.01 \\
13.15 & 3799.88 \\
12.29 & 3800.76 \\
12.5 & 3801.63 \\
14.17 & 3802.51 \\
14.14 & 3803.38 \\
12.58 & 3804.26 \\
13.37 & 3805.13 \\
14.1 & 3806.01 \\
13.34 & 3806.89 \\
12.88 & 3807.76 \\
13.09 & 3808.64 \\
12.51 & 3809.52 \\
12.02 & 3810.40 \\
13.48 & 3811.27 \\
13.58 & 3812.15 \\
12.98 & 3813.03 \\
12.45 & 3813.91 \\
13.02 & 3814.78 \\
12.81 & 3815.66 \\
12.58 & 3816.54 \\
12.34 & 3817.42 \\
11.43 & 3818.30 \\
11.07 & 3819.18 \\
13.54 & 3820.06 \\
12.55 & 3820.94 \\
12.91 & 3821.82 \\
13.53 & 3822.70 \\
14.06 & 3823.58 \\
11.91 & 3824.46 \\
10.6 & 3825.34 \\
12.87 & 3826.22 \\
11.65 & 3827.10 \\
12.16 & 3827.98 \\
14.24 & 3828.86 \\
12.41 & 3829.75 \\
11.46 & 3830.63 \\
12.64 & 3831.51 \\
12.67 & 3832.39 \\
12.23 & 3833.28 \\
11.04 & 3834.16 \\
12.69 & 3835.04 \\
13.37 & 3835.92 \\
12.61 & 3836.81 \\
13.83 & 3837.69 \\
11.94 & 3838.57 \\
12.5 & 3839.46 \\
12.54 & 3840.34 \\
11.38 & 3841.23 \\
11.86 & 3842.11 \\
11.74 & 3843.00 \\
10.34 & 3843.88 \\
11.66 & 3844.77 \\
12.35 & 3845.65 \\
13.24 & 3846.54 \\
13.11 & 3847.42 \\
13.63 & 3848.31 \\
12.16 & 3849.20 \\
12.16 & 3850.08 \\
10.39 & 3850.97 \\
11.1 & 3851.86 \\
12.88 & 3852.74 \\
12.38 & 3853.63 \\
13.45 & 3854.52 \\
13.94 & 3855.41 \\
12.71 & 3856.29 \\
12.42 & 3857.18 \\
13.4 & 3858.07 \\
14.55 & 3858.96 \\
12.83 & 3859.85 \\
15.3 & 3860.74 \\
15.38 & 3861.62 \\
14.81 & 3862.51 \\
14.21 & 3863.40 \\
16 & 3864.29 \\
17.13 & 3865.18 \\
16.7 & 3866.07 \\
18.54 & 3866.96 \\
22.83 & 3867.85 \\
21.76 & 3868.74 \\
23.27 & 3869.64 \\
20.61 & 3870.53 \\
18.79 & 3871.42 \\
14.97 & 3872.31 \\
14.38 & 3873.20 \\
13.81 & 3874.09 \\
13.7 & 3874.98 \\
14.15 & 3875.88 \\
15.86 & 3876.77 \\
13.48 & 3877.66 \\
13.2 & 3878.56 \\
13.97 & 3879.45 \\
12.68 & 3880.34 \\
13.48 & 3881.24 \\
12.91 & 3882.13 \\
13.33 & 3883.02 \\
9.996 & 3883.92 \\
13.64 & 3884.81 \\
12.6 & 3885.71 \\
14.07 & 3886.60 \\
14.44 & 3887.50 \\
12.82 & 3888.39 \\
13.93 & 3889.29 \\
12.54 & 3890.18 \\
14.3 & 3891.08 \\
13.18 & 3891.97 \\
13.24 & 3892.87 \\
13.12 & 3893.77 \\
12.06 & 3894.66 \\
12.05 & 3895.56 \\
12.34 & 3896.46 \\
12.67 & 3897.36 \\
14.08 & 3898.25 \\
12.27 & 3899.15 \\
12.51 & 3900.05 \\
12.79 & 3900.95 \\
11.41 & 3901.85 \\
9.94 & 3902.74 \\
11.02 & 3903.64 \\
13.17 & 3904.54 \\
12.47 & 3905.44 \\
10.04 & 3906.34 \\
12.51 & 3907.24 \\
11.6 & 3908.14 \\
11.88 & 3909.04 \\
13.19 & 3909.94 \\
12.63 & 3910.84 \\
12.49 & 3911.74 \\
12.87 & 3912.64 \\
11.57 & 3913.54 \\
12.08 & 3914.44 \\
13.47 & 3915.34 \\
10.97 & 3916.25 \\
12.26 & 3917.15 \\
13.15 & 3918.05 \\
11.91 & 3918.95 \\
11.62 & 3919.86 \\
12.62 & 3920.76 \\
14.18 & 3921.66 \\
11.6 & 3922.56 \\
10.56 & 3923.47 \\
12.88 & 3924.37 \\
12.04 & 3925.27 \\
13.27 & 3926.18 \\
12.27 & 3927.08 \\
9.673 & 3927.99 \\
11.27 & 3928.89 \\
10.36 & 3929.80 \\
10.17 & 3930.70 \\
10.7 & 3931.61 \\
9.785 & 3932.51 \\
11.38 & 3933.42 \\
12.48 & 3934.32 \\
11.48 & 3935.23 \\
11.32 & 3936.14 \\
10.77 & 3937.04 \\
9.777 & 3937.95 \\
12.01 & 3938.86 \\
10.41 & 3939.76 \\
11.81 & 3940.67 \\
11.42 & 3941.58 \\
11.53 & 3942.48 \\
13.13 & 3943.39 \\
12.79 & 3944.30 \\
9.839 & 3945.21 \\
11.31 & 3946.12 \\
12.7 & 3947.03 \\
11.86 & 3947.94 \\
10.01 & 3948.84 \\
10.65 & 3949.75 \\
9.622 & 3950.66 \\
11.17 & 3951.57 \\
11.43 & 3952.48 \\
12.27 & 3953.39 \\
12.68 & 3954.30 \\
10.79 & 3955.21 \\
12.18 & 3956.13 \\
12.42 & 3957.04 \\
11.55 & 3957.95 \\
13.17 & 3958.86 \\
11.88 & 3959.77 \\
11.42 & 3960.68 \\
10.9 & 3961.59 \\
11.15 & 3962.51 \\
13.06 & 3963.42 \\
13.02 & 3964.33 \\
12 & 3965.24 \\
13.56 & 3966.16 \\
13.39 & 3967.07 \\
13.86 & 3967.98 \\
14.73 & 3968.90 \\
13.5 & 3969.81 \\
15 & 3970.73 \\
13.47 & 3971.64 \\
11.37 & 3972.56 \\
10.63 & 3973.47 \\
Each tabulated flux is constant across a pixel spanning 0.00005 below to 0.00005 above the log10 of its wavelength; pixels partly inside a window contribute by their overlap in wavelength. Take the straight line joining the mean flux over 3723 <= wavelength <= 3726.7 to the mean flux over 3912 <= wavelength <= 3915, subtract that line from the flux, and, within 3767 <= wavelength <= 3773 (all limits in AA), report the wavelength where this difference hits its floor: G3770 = 3770.25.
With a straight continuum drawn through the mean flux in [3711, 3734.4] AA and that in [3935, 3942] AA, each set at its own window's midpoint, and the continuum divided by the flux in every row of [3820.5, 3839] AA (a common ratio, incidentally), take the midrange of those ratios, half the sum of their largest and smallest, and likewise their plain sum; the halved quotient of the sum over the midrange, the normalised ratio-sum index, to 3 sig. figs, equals 10.2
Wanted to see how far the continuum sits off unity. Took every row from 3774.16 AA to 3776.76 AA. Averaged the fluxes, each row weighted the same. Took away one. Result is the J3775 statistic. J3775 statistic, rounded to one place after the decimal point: 11.5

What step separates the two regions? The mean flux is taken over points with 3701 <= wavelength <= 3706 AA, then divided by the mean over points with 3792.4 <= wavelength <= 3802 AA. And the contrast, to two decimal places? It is 1.13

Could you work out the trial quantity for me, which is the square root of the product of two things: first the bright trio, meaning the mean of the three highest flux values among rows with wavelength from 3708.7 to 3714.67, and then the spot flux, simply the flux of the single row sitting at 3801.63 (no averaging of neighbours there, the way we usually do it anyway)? 14.1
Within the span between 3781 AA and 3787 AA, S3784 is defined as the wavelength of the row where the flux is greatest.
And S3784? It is 3785.91 AA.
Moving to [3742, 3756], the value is 3754.65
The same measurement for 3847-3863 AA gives 3861.62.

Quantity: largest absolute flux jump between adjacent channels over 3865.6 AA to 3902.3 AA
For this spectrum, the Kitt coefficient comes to 4.3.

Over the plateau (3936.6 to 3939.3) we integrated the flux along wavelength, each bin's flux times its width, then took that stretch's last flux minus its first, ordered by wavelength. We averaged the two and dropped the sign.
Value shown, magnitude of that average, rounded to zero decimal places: 15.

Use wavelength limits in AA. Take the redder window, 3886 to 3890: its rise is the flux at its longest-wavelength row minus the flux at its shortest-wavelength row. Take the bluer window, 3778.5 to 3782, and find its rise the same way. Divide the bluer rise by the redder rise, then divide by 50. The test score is -0.230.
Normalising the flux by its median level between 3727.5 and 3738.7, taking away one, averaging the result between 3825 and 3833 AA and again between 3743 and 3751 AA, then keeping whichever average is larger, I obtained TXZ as -0.17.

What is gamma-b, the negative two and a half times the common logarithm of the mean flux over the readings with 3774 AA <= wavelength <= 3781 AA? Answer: -2.81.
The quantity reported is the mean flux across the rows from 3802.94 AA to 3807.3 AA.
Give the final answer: 13.5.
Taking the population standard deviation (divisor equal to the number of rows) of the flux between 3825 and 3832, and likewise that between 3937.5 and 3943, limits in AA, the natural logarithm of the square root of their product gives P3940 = -0.1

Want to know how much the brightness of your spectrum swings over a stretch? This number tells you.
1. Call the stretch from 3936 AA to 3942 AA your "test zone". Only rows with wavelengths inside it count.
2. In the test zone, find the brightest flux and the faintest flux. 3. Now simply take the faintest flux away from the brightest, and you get 2.2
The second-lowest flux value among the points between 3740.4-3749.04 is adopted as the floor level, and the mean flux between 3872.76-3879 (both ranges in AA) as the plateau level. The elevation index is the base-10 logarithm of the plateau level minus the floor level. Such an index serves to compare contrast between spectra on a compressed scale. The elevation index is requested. 0.1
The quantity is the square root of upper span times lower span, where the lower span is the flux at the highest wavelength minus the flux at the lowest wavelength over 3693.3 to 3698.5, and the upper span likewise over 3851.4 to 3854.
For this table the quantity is 1.1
